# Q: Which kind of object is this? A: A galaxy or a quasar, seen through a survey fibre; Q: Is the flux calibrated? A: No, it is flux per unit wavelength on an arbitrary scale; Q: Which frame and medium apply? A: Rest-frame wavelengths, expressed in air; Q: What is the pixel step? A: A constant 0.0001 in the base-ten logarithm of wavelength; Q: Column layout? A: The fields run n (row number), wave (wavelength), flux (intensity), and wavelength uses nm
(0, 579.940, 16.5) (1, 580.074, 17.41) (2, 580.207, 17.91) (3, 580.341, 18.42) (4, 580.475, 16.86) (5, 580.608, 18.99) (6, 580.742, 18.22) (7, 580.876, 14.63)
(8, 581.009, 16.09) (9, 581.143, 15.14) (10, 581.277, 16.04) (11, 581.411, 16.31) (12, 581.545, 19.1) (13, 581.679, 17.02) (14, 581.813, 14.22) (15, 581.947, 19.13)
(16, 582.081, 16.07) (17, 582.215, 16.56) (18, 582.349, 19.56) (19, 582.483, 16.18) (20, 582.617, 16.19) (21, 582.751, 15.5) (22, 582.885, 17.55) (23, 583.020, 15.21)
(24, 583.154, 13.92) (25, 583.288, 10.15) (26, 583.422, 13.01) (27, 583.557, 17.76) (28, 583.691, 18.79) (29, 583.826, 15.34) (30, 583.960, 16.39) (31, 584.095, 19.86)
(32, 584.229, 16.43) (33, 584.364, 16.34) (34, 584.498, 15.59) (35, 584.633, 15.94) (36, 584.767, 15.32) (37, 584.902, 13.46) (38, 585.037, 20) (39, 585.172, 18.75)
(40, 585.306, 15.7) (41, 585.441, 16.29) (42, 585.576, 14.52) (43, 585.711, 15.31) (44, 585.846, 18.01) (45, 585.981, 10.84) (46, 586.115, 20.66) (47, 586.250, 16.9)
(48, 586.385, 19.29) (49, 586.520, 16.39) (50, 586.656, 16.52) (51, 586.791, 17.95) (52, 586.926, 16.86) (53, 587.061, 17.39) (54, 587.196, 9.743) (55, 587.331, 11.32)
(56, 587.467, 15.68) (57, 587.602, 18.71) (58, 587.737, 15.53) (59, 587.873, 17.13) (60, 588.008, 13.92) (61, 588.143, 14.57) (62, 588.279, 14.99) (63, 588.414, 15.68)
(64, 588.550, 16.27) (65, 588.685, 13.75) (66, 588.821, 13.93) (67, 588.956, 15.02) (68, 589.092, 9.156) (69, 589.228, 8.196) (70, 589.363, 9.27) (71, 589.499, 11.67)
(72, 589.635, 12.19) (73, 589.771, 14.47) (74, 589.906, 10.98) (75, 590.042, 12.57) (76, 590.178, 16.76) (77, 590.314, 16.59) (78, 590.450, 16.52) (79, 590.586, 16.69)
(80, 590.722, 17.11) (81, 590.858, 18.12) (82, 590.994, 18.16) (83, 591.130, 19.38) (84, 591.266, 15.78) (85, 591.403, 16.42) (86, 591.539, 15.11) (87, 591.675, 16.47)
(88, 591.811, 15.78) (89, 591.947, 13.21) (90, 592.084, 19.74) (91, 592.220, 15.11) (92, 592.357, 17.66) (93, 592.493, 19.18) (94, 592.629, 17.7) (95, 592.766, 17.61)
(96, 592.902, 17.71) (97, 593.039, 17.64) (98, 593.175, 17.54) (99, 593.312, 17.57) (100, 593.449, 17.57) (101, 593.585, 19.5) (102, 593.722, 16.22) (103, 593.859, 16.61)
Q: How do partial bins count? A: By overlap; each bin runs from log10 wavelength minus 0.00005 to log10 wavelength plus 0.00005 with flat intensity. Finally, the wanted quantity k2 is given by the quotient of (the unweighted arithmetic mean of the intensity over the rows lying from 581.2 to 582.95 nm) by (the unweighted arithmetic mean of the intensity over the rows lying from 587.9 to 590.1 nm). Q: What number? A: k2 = 1.31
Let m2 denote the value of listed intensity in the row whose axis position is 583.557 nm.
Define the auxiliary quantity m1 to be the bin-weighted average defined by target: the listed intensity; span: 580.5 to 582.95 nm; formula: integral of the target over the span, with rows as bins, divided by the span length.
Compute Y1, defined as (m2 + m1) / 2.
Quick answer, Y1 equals 17.3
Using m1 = 16.8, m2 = 17.76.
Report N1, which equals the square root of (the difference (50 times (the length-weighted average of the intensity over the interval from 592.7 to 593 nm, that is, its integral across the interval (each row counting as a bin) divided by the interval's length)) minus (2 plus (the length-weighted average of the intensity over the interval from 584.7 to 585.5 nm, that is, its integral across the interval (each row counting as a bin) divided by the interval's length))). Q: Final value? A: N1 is 29.4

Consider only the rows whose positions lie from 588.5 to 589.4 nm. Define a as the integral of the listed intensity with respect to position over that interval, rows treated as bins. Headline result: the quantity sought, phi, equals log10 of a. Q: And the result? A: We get 1.04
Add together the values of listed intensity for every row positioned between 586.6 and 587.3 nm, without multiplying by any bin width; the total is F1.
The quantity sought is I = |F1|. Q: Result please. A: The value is 78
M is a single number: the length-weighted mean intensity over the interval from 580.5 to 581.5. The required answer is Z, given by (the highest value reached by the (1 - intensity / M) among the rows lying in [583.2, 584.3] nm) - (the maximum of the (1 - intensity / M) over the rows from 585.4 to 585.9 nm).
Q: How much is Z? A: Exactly 0.26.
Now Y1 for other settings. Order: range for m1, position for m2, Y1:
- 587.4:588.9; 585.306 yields 15.6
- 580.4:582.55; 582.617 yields 16.5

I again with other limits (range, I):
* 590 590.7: 79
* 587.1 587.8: 71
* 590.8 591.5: 88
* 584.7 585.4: 83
